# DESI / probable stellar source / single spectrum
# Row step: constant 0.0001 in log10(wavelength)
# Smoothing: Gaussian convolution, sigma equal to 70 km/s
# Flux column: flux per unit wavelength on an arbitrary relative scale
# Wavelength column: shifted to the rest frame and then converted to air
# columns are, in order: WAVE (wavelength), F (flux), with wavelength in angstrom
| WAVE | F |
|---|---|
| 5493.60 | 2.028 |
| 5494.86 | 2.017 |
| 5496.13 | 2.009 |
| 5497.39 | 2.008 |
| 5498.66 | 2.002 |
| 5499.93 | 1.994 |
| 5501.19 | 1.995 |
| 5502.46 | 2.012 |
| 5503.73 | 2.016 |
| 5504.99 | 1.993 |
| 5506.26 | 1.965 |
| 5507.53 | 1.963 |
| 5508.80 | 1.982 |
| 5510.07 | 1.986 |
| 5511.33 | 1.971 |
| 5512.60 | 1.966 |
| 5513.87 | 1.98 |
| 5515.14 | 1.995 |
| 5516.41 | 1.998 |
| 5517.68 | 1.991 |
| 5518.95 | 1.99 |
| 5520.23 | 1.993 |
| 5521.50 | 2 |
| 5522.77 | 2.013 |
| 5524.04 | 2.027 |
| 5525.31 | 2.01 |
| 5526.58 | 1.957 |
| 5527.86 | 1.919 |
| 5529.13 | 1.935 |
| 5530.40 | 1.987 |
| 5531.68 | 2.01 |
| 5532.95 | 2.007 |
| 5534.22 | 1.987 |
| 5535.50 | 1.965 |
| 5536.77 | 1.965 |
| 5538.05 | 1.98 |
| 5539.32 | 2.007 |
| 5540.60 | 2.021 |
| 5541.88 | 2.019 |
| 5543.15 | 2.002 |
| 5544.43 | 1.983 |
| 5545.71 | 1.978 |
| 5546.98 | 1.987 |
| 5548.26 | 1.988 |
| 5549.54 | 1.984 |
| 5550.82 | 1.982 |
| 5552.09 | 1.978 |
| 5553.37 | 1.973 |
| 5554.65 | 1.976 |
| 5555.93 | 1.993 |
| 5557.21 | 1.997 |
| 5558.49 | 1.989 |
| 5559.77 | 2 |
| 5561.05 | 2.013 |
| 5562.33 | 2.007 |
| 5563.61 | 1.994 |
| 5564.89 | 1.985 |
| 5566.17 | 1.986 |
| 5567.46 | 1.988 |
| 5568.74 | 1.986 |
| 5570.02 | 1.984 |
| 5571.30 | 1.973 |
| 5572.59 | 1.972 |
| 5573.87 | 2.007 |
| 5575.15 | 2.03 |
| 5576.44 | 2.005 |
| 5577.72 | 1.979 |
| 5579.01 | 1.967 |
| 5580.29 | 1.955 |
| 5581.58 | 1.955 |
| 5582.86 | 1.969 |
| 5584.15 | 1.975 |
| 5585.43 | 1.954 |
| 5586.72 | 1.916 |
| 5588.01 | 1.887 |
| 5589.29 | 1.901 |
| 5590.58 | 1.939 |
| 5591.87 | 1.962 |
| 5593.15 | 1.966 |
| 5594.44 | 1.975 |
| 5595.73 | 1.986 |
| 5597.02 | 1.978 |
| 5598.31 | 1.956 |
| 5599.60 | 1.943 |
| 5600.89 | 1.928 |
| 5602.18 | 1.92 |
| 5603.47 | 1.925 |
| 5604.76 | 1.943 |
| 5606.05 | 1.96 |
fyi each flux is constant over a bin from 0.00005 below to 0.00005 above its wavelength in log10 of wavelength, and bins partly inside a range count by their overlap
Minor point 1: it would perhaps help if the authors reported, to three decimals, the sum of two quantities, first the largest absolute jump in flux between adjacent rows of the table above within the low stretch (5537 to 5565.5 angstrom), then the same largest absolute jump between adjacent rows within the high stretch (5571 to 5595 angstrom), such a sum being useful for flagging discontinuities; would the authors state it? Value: 0.065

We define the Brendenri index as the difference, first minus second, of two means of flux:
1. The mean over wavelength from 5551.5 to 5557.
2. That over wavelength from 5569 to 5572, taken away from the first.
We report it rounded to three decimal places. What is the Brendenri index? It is 0.002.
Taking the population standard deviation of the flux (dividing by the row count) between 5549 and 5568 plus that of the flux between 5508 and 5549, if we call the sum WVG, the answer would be 0.034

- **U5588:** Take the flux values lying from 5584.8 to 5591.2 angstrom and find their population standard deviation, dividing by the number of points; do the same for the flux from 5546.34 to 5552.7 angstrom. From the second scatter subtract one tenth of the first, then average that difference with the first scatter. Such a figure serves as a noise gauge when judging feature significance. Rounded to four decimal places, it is 0.0128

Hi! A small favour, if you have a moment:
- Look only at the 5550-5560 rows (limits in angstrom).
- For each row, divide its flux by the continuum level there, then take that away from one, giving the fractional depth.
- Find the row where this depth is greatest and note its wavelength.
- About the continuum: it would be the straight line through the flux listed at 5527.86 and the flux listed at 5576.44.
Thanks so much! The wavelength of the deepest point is 5553.37 angstrom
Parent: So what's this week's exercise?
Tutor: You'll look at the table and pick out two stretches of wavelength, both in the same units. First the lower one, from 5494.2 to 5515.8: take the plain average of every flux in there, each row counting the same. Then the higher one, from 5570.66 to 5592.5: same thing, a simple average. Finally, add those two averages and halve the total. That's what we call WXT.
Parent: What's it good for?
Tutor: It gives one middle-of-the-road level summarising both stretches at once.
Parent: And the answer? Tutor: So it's 1.98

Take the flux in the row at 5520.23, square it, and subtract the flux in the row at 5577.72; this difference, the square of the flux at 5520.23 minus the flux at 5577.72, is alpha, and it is 2.0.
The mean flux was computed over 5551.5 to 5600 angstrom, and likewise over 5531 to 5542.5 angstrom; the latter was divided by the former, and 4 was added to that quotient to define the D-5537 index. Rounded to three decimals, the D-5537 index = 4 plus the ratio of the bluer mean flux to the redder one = 5.011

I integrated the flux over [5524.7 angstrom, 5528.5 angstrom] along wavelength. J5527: 7.5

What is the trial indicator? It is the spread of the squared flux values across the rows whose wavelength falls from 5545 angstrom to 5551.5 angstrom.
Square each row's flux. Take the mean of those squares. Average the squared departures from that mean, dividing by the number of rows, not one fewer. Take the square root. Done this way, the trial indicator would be 0.014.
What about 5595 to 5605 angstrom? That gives 0.089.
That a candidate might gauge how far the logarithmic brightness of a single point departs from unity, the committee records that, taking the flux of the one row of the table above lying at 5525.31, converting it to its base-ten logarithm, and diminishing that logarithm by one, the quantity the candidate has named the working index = -0.697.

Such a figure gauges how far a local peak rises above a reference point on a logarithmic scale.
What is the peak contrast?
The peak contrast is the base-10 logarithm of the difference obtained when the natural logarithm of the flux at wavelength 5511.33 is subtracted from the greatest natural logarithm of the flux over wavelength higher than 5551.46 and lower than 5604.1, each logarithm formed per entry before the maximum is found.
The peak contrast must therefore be -1.53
